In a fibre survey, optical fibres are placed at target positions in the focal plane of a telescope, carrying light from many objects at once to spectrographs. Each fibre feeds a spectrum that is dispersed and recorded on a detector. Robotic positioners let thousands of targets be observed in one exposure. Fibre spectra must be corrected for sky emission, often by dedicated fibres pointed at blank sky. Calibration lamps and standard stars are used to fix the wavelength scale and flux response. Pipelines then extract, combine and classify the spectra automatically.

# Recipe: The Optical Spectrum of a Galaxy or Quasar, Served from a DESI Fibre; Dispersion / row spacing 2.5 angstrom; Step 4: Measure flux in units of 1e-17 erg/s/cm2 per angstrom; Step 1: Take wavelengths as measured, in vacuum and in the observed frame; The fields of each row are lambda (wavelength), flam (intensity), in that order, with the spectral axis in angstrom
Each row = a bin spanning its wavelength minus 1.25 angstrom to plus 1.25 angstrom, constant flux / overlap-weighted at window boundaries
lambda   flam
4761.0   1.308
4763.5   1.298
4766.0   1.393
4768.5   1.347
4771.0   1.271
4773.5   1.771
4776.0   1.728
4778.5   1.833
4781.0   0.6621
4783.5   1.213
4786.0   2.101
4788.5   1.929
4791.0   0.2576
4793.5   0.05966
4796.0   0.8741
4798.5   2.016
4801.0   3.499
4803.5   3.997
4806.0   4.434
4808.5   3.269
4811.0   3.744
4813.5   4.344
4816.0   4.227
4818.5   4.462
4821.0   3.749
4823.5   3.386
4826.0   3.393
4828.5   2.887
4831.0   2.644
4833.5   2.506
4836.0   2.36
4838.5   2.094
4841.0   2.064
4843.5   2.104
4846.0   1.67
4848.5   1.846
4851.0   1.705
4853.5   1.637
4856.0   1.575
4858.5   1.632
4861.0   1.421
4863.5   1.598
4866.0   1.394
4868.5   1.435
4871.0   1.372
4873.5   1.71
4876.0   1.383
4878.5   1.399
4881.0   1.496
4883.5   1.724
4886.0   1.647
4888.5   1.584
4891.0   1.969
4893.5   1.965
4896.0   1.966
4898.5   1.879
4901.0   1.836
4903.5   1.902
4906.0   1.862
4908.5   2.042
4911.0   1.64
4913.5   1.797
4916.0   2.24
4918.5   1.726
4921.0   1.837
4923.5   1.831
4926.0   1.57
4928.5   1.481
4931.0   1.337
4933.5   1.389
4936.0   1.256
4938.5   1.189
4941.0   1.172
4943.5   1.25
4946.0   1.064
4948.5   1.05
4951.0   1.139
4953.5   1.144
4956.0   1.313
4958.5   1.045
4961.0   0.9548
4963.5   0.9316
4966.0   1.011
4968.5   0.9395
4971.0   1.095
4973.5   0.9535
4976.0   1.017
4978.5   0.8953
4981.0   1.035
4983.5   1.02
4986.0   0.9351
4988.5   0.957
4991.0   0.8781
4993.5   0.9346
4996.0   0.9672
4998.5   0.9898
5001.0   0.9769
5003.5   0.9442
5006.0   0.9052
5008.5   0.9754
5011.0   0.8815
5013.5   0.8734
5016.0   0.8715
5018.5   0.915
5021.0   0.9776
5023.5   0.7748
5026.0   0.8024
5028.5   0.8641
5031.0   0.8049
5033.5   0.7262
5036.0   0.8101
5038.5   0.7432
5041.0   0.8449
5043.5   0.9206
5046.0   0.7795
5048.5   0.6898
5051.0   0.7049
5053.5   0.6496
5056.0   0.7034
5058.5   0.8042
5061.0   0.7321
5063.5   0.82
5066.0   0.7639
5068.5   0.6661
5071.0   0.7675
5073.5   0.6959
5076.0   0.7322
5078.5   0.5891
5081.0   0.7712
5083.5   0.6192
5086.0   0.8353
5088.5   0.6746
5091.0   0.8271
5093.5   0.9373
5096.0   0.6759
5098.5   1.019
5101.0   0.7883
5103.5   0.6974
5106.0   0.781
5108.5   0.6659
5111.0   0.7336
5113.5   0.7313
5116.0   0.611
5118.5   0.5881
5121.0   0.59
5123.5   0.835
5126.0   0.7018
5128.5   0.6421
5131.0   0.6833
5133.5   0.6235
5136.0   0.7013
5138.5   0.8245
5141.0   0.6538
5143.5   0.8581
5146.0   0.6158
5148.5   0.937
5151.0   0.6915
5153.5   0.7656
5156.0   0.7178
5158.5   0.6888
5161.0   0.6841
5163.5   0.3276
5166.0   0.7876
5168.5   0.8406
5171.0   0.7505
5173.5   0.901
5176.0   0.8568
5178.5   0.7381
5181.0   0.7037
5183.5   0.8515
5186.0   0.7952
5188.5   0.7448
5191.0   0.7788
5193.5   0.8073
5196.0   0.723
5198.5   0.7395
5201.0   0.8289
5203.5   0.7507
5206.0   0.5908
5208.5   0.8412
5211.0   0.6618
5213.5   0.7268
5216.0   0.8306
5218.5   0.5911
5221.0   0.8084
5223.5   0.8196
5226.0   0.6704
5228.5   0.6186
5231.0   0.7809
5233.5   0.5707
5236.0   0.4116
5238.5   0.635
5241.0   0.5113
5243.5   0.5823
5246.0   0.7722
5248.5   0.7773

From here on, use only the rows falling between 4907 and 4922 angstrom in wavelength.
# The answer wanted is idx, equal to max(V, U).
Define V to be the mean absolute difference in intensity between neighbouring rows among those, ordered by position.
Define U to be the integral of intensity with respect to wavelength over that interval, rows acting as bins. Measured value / 28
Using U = 28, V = 0.33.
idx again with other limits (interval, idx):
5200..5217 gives 13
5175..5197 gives 17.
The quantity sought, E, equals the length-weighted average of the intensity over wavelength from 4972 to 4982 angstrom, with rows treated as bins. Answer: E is 0.98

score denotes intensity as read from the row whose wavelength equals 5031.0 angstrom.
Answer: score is 0.8049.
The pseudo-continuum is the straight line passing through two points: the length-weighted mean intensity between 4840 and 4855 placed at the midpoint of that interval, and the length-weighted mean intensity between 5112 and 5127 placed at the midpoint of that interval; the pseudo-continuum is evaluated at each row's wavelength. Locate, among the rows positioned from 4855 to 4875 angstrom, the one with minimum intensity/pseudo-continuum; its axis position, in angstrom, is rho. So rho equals 4871.0 angstrom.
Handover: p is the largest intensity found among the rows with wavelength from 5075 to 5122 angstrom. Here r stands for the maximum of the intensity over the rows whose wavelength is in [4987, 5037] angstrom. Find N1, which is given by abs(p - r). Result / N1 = 0.0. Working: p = 1.019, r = 0.9898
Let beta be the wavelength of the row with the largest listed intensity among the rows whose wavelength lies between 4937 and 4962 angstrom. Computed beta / 4956.0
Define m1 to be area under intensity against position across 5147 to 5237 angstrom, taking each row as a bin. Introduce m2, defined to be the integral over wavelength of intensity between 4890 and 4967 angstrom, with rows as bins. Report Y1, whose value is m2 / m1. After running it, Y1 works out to 1.8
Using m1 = 66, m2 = 116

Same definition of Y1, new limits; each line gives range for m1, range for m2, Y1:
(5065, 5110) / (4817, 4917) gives 6.0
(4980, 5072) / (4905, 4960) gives 1.0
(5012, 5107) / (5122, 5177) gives 0.5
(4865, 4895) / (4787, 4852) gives 3.6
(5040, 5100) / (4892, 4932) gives 1.6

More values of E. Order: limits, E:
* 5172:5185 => 0.81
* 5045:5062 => 0.72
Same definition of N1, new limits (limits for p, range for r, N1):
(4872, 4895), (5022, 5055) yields 1.0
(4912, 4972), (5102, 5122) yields 1.5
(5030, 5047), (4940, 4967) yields 0.4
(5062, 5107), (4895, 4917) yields 1.2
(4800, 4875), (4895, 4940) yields 2.2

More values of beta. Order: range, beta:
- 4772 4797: 4786.0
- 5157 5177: 5173.5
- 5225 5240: 5231.0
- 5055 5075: 5063.5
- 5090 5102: 5098.5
